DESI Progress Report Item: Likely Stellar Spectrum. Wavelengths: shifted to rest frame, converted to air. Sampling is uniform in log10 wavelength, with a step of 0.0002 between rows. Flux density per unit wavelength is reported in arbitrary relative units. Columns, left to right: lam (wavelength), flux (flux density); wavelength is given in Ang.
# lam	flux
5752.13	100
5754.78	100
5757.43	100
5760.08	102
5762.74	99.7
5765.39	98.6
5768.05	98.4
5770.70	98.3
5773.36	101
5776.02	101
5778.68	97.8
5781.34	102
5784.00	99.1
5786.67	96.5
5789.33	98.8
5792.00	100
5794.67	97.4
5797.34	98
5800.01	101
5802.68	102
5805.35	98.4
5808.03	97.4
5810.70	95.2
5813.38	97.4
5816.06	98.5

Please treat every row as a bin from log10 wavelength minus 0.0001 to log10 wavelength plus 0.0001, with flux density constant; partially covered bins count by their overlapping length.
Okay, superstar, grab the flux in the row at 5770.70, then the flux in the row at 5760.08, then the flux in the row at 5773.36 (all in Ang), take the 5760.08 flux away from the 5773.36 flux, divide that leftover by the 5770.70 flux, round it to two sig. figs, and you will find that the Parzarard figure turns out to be -0.010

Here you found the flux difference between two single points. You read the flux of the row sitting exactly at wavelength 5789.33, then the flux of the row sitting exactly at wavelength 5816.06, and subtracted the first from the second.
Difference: -0.3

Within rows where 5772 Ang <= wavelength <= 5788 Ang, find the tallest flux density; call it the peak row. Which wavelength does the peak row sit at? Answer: 5781.34 Ang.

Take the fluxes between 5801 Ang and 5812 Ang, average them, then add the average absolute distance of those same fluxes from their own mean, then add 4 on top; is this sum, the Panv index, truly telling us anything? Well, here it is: 104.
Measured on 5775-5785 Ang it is 106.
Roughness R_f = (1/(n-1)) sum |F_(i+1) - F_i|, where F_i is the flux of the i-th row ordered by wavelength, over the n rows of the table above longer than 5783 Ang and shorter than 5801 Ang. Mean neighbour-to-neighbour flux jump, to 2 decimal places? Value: 2.05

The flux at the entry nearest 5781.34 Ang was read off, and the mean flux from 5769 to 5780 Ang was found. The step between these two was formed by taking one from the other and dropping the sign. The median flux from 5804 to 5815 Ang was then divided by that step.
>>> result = 39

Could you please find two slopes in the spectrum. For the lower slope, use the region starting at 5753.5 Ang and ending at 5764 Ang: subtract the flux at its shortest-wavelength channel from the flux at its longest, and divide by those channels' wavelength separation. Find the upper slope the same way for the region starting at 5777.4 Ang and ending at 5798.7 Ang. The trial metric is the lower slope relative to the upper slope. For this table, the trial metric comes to -3.52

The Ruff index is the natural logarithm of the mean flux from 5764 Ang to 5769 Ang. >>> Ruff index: 4.59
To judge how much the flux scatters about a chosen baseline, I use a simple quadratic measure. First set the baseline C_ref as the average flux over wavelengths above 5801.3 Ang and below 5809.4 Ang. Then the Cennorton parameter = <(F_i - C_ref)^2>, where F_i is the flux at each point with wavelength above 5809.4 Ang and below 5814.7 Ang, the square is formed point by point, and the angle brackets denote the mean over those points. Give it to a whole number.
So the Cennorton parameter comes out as 10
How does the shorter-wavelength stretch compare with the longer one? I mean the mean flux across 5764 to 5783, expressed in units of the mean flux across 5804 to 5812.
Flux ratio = 1.03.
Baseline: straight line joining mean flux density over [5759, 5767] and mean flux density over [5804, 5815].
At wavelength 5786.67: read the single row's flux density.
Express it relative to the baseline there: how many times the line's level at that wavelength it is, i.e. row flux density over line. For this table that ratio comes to 0.98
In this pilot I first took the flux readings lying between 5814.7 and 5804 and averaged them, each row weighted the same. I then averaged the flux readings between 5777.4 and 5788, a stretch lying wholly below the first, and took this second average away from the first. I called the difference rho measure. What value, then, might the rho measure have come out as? -1.8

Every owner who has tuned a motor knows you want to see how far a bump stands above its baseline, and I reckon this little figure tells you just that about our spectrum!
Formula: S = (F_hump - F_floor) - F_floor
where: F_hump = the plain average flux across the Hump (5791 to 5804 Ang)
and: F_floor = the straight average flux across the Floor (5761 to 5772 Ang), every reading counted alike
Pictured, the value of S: -98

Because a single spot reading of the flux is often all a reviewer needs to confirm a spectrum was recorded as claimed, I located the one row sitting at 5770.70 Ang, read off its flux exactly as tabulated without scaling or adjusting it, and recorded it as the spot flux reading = 98.3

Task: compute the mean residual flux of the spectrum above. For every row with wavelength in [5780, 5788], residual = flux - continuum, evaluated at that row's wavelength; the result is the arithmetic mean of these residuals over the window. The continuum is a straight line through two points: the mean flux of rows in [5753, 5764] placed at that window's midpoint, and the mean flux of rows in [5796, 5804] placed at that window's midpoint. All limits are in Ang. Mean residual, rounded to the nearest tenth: -1.2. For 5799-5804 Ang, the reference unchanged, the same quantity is 1.2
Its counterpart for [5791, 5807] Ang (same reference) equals -0.9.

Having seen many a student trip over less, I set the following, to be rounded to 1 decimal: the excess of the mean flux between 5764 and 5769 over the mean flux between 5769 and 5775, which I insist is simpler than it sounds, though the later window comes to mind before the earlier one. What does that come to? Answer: -1.2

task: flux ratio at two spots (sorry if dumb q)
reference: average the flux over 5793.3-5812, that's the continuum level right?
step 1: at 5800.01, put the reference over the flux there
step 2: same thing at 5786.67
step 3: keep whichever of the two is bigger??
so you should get 1.02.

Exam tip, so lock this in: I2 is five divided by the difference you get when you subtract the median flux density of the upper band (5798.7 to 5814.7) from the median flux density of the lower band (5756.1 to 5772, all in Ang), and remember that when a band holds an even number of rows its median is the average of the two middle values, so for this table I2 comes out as 4.0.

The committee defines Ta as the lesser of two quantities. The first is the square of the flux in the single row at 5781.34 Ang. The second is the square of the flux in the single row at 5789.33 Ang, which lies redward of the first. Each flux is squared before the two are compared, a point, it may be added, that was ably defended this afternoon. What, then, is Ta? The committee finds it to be 9761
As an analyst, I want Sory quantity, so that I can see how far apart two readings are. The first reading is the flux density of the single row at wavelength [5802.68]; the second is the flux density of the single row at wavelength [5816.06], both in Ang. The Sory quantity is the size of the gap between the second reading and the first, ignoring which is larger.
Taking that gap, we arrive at 3.5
